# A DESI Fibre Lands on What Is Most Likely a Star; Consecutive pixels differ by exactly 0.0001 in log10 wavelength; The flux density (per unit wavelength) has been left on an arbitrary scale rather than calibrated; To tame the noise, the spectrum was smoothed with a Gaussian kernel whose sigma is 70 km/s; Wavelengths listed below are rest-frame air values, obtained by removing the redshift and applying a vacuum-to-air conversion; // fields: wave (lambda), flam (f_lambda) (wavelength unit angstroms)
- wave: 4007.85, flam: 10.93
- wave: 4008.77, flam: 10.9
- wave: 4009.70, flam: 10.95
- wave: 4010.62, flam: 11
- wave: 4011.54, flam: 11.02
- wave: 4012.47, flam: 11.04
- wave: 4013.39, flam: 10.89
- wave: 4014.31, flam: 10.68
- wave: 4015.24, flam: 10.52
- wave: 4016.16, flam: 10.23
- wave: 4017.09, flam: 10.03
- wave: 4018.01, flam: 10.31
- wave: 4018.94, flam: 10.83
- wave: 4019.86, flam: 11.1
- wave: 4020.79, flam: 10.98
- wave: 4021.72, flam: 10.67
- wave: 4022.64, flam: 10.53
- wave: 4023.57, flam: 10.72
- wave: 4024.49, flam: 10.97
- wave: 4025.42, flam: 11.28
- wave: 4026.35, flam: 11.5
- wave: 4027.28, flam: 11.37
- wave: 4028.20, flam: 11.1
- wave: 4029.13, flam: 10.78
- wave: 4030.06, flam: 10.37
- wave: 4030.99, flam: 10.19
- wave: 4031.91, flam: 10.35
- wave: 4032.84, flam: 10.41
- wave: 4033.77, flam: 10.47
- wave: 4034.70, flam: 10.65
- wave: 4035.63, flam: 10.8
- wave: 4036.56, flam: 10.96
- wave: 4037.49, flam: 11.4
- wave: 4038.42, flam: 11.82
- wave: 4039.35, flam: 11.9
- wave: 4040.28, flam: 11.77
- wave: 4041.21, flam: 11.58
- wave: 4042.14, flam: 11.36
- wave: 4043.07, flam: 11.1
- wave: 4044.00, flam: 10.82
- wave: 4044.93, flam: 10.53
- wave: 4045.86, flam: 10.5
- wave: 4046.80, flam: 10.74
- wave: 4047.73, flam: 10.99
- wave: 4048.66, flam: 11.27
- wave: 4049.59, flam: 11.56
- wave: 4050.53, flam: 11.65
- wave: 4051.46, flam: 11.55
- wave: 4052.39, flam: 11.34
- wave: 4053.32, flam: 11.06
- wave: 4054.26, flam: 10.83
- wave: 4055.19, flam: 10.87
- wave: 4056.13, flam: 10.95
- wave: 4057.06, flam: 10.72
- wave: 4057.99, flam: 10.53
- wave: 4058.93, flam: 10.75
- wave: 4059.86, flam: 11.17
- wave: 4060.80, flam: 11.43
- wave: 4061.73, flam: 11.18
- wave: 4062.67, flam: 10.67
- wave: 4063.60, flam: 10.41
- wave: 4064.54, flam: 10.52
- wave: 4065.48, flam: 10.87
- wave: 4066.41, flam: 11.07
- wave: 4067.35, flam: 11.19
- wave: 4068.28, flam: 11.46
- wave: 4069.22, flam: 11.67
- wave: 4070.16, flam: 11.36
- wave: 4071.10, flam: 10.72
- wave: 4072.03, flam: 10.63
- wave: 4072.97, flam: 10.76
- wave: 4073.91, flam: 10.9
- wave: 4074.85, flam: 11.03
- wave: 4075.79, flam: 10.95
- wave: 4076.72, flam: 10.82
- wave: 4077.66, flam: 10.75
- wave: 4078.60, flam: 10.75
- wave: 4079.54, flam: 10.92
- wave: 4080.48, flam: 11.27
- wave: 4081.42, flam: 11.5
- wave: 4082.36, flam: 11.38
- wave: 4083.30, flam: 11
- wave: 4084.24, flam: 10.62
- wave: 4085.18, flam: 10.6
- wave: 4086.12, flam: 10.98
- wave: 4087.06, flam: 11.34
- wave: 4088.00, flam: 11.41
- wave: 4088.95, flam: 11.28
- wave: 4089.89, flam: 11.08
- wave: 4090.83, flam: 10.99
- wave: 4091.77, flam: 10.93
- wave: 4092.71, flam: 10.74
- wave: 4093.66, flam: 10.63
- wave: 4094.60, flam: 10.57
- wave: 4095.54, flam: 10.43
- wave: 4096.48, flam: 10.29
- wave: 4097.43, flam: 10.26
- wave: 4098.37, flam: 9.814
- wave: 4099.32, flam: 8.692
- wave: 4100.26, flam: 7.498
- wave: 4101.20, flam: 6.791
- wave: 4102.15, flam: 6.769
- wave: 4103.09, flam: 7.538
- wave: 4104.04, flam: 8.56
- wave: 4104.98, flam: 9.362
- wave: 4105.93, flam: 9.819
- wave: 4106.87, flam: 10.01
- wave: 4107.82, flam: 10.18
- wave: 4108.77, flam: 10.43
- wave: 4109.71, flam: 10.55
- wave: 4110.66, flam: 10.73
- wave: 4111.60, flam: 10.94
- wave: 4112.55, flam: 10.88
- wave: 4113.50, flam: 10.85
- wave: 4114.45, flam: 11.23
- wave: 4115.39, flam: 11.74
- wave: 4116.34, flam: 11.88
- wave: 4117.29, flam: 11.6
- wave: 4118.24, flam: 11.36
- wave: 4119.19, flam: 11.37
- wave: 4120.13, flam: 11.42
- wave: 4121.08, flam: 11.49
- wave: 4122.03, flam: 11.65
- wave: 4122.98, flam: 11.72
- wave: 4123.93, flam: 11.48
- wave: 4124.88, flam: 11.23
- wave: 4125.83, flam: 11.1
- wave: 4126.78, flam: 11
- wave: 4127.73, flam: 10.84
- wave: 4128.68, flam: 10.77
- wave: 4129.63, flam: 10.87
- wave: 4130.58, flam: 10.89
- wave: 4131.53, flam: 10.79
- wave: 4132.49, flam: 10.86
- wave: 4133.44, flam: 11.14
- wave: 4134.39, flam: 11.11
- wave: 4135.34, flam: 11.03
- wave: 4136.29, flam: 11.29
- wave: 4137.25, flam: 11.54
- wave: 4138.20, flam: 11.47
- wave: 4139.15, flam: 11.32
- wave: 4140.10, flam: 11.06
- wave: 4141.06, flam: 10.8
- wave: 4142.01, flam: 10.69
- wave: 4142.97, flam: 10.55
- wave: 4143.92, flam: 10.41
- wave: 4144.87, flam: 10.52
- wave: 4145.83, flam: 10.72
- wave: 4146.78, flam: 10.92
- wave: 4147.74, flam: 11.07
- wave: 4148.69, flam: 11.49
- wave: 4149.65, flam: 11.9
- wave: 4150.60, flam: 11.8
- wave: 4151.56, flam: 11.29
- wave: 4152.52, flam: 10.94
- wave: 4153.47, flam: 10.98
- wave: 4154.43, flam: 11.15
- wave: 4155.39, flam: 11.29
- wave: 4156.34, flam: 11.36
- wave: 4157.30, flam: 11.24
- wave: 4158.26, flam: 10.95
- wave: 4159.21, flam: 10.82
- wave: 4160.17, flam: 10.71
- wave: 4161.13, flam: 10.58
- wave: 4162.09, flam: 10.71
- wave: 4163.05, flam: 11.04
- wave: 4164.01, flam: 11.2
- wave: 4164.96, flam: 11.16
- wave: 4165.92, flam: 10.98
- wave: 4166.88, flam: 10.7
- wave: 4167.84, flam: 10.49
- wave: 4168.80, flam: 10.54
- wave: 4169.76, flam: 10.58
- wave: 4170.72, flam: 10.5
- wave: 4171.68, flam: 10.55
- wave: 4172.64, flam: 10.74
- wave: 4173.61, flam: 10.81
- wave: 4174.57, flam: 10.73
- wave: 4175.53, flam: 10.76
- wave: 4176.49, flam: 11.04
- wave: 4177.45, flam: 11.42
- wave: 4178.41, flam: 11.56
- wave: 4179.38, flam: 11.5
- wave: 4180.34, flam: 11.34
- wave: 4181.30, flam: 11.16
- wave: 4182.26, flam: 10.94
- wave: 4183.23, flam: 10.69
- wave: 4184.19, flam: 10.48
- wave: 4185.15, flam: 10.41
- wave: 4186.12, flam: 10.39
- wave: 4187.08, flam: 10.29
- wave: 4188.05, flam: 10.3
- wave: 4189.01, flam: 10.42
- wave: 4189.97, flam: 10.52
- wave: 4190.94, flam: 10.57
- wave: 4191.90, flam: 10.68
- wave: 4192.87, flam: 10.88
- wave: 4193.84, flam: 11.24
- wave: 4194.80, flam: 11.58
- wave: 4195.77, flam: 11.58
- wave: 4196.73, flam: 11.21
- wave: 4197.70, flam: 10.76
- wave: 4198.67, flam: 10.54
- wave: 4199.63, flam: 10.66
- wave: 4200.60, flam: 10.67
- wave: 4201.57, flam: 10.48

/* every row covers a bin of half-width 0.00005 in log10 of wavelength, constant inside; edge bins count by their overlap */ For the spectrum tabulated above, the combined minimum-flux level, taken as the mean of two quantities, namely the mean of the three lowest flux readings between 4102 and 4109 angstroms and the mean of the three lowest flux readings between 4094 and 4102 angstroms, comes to 7.6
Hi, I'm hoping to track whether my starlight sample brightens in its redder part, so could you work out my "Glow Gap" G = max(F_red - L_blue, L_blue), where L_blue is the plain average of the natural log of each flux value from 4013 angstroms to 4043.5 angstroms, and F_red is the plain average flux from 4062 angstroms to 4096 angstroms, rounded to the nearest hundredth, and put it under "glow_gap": 8.56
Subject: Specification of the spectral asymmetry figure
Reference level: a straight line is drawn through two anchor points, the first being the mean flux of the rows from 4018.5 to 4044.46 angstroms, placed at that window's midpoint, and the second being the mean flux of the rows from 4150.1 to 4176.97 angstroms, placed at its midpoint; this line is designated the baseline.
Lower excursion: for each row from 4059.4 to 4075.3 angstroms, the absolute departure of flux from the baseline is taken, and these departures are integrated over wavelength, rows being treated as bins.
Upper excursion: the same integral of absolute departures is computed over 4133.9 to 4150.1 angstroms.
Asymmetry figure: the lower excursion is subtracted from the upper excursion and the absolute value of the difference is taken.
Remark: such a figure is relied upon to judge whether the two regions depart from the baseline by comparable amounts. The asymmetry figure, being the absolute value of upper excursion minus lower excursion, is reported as 0.8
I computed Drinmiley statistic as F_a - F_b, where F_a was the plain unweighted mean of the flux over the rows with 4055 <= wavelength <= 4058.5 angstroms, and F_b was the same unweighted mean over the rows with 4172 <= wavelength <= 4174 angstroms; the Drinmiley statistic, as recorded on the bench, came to 0.0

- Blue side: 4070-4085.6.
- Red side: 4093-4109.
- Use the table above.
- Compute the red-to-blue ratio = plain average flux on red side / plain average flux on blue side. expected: 0.85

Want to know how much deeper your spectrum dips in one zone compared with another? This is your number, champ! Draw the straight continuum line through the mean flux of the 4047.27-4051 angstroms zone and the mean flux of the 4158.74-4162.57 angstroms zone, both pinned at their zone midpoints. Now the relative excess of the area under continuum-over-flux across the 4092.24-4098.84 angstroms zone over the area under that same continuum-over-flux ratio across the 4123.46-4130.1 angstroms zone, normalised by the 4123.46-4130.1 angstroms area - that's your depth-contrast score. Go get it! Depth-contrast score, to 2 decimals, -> 0.07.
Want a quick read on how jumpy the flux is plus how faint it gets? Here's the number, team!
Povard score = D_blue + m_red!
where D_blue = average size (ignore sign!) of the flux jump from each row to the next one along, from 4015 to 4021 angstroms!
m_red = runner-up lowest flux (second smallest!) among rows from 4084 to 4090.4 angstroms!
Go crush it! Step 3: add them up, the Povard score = 10.9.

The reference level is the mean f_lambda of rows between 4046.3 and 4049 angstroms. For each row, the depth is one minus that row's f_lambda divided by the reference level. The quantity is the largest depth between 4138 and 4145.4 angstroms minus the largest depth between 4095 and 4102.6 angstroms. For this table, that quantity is -0.33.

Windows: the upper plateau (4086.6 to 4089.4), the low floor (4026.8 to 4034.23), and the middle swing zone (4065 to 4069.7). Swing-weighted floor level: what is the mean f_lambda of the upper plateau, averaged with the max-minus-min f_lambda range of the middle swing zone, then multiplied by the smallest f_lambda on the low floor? 62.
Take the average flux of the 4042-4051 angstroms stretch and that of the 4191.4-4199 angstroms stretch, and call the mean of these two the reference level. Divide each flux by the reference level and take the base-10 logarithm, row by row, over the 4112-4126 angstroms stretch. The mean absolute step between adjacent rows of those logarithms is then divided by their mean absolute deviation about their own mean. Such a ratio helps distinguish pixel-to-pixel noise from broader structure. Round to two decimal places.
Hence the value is 0.77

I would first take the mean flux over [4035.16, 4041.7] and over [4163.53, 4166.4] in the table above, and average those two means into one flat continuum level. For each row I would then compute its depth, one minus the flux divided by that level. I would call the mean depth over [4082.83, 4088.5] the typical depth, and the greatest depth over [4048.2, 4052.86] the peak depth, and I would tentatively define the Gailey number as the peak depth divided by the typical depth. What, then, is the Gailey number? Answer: 0.1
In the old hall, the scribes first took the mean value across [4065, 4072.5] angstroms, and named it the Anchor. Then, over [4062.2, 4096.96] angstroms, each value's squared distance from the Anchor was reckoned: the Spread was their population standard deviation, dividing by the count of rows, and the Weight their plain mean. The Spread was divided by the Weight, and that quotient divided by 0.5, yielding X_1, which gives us 2.13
